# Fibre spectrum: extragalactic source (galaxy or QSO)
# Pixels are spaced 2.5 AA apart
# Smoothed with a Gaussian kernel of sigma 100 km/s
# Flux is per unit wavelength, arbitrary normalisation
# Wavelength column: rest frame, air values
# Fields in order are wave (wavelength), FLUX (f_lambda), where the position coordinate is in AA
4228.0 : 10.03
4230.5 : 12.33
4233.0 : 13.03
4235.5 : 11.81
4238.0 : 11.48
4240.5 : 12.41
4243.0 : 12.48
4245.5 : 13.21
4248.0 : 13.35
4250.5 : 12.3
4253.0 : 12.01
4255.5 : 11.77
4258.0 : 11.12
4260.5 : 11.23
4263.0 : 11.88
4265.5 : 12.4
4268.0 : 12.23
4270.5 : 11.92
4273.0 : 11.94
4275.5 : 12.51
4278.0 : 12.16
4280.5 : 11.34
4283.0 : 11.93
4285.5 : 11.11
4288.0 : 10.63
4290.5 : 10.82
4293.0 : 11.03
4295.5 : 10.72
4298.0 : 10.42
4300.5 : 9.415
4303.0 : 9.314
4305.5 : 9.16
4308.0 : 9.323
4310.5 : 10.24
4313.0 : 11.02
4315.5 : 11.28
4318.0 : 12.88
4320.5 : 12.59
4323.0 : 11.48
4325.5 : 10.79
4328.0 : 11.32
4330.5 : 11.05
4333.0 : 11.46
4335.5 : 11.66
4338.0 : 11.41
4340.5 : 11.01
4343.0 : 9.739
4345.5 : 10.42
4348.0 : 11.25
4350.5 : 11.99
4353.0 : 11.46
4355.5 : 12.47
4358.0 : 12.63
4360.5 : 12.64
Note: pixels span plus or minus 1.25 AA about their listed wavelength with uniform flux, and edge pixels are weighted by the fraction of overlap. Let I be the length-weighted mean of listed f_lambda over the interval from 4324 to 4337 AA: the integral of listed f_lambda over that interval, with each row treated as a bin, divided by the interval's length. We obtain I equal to 11.26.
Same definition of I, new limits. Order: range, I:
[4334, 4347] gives 10.87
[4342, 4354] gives 10.99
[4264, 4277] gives 12.19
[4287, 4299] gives 10.73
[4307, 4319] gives 10.94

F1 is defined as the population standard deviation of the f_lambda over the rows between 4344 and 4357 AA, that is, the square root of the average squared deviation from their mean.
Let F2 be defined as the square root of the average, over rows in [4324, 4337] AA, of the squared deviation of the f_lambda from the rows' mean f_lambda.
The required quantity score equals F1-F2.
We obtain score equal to 0.39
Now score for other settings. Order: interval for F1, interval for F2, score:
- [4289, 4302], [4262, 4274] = 0.36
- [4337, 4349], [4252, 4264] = 0.26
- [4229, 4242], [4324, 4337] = 0.23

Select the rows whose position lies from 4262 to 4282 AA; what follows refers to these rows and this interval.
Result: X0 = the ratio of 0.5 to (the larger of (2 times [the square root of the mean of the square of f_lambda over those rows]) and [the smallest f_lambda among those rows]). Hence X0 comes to 0.0207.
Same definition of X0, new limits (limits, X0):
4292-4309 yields 0.0252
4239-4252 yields 0.0196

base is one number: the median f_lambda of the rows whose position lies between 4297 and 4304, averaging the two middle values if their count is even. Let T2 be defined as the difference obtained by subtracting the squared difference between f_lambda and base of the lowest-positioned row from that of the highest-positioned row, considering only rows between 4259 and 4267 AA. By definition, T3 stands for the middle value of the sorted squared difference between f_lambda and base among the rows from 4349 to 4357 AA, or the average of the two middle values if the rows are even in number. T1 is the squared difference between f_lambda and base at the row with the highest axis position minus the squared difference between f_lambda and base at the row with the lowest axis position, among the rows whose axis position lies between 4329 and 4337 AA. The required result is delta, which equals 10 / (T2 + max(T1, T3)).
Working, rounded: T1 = 2.4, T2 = 5.6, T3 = 6.6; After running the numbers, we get 0.8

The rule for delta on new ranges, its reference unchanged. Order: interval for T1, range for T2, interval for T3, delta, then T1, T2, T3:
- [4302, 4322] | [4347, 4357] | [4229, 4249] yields 0.6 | 10.1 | 6.0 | 9.2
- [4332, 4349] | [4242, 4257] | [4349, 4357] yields 3.6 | -0.8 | -3.8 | 6.6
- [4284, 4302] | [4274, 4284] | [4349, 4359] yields 2.1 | -2.9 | -3.3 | 8.0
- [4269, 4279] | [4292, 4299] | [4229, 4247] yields 1.4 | 1.3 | -1.6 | 9.0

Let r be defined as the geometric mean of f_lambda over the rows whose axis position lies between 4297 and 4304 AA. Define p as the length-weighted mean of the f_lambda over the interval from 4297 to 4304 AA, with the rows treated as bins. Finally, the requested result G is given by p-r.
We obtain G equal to 0.002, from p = 9.7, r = 9.7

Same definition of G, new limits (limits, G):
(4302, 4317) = 0.095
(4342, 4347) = 0.081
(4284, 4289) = 0.068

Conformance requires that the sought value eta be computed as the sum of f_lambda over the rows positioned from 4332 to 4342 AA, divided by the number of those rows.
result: 11.4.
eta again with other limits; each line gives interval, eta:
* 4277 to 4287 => 11.6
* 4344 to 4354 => 11.3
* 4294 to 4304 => 10.0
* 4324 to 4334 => 11.2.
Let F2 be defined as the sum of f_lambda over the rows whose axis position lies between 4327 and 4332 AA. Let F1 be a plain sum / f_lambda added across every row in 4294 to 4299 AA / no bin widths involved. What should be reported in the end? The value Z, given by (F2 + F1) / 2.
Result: 21.8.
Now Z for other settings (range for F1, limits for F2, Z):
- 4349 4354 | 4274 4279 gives 24.1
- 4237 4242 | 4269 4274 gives 23.9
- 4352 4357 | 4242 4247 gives 24.8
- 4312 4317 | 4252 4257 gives 23.0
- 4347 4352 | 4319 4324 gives 23.7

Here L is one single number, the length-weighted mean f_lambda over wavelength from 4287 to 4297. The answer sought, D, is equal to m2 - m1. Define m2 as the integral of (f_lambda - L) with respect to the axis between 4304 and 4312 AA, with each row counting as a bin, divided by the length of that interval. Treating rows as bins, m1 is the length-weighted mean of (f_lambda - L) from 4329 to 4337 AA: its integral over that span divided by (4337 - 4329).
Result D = -2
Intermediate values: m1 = 0.6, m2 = -1.18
